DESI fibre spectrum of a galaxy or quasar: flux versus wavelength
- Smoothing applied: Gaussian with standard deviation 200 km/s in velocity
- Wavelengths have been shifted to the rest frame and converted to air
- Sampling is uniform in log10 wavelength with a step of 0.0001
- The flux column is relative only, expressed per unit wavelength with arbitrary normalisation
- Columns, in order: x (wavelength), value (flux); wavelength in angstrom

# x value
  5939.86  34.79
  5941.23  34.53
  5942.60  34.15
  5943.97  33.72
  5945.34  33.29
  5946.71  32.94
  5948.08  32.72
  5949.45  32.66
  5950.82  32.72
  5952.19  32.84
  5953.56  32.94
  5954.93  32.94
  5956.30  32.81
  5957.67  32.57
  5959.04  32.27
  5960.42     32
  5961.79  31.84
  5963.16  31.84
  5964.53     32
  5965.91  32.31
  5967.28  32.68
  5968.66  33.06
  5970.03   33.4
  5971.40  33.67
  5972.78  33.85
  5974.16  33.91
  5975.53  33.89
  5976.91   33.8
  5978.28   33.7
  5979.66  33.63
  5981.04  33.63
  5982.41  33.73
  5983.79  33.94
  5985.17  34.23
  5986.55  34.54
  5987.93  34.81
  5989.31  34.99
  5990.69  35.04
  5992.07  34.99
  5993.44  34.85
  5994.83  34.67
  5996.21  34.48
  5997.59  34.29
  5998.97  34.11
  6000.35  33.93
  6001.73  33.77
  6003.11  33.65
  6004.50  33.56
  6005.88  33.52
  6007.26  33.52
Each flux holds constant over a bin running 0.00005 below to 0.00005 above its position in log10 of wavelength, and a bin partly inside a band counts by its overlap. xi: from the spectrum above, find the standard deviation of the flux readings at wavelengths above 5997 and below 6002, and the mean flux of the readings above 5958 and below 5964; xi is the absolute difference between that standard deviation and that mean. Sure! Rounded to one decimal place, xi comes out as 31.8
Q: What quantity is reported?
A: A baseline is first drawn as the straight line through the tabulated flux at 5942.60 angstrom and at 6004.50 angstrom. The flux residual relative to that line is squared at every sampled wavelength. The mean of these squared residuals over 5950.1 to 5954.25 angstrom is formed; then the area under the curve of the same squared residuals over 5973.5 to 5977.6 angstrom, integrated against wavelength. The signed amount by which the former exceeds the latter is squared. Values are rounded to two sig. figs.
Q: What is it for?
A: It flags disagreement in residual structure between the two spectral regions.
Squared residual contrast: 2.3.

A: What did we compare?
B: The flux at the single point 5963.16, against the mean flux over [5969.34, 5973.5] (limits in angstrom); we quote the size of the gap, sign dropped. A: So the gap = 1.80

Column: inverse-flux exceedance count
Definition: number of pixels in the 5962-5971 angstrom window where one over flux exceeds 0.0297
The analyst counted 6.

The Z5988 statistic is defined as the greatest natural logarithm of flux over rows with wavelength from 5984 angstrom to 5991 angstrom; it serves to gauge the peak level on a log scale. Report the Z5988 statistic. 3.56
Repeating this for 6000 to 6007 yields 3.52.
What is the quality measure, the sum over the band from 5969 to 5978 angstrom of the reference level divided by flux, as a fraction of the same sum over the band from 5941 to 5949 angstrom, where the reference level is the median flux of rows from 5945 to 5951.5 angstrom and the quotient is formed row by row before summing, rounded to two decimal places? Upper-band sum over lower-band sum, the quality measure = 0.99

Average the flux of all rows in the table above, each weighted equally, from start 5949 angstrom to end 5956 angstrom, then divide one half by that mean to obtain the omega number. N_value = 0.0152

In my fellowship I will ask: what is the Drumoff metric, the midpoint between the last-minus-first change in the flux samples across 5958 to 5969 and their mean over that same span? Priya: 16.5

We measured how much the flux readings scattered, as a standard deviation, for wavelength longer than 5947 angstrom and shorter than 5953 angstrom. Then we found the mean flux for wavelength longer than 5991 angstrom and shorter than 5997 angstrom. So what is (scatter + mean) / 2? 17.4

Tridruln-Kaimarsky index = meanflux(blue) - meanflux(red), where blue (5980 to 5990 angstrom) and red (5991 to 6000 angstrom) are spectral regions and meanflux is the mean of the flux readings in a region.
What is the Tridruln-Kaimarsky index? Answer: -0.3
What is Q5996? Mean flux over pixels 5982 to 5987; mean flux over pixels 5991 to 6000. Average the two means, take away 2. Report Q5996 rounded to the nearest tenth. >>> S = 32.3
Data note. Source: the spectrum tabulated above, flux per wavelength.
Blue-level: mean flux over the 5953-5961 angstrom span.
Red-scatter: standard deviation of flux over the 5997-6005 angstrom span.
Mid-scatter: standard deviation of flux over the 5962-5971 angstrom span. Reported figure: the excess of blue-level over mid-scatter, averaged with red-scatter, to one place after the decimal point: 16.1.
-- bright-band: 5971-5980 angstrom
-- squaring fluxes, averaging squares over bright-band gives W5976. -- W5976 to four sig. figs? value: 1141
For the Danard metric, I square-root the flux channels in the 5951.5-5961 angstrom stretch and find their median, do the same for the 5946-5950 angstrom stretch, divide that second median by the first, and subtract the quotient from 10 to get 9.00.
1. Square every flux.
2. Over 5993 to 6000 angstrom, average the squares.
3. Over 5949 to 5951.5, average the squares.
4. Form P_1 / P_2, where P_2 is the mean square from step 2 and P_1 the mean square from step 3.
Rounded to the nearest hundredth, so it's 0.90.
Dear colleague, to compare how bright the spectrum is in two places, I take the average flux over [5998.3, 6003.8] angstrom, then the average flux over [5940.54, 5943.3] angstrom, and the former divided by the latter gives 0.99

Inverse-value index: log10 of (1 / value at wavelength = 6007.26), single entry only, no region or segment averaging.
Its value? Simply -1.53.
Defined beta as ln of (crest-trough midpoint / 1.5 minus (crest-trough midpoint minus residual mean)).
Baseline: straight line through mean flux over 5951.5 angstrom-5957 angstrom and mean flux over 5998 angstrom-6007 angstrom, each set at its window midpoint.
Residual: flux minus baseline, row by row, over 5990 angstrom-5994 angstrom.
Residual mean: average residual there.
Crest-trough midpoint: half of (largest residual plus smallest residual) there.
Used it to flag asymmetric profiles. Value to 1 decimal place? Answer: -0.1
